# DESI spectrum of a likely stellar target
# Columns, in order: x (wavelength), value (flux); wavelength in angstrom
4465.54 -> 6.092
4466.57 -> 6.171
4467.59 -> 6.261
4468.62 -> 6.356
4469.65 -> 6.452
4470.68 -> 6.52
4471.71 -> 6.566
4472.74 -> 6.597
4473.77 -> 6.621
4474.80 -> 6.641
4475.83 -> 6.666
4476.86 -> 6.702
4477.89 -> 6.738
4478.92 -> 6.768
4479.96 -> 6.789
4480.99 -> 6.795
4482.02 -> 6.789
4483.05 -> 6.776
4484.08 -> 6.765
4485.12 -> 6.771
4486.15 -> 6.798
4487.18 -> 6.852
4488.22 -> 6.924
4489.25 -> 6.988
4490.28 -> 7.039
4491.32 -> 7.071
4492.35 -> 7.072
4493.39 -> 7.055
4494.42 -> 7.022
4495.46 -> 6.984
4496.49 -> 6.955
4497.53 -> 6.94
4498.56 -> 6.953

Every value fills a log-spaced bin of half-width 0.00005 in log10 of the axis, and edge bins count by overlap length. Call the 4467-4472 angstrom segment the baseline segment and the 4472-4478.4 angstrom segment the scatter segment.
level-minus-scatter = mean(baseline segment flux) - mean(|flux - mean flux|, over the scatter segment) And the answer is 6.39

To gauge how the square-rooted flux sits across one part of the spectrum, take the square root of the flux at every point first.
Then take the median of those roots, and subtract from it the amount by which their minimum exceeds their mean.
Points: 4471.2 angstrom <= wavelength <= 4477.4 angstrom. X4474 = 2.59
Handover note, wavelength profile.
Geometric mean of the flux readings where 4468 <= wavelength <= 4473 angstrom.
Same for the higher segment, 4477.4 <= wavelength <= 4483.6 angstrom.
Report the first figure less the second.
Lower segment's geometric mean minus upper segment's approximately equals -0.28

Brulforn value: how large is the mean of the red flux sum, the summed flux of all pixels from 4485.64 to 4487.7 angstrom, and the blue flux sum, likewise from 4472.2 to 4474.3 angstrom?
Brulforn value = 13.4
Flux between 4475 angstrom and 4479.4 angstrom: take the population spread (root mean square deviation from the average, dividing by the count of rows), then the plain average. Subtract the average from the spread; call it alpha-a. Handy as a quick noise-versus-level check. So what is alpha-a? -6.68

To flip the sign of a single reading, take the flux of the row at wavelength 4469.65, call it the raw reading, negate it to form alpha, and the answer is -6.45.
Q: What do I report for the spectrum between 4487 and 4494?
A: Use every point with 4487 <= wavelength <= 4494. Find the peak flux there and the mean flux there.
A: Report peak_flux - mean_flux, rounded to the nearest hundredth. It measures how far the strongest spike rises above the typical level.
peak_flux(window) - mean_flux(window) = 0.07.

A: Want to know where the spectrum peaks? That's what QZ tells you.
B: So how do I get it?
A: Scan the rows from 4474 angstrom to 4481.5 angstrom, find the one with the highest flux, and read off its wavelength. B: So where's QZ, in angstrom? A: 4480.99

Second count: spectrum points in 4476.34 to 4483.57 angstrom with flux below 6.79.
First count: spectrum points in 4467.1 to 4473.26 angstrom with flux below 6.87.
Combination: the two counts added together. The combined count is 12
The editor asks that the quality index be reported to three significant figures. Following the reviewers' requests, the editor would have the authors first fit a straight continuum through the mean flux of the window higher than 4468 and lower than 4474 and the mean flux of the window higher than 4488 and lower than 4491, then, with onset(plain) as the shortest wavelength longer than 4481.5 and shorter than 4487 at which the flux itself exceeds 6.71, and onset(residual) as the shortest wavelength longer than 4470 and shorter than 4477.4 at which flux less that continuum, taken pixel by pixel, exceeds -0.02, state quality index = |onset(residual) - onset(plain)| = 11.3 angstrom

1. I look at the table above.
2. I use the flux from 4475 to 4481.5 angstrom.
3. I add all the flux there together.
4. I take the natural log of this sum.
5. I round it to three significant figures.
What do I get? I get 3.70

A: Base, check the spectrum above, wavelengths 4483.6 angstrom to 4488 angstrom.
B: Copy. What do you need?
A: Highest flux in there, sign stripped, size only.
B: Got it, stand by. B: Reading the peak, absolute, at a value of 6.85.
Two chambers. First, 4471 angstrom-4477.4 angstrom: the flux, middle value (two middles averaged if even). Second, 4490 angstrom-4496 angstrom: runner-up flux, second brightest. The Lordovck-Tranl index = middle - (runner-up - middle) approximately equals 6.2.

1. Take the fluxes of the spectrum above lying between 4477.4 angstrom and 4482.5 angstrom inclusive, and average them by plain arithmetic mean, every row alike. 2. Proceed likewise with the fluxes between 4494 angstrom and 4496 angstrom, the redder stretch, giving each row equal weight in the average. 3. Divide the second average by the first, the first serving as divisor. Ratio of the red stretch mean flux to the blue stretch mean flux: 1.03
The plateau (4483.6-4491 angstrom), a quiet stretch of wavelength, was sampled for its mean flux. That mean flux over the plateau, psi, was 6.88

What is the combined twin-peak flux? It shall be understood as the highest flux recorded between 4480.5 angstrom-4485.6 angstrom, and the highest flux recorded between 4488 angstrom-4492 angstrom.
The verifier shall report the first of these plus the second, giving 13.87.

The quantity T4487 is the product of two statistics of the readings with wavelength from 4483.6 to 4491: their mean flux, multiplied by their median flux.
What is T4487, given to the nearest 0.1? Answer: 47.1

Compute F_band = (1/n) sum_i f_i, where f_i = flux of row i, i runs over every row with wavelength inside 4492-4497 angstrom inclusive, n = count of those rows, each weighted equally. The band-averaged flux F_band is 7.02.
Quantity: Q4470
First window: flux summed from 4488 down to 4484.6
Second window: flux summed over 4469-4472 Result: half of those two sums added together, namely 20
